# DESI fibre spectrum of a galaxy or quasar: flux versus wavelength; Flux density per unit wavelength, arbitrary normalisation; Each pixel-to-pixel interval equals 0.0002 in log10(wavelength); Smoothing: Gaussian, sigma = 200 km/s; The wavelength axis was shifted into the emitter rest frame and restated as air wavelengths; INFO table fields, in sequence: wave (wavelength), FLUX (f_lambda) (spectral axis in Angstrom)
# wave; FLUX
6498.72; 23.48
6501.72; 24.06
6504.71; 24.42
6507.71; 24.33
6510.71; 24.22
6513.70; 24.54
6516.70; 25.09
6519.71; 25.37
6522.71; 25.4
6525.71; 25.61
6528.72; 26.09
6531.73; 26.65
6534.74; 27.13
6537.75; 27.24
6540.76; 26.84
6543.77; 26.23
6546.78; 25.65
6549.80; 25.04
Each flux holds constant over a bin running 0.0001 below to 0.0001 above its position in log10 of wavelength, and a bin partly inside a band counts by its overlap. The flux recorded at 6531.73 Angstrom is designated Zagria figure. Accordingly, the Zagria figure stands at 26.65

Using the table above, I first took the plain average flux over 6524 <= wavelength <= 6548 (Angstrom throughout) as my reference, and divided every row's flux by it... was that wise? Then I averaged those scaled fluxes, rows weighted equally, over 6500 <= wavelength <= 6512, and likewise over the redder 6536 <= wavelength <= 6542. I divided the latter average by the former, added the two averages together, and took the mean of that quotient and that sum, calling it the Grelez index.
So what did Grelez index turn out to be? 1.53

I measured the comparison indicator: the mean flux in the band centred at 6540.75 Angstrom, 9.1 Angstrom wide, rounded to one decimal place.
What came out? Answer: 26.8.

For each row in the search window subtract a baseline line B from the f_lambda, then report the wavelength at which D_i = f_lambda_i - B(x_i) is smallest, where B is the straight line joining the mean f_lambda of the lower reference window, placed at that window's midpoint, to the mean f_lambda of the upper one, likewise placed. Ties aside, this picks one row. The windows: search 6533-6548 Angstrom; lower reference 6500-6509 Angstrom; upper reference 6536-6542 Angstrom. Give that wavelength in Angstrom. 6546.78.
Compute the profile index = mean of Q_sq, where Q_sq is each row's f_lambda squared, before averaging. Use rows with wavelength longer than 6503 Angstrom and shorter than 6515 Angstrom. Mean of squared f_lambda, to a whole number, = 594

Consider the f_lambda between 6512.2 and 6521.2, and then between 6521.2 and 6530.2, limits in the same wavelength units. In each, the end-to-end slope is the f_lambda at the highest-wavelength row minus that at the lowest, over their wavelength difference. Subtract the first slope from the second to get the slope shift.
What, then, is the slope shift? 0.0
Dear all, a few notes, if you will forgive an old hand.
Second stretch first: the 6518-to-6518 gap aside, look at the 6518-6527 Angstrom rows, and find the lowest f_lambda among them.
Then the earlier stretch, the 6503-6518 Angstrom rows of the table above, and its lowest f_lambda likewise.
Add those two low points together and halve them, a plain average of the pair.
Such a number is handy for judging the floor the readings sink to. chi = 24.8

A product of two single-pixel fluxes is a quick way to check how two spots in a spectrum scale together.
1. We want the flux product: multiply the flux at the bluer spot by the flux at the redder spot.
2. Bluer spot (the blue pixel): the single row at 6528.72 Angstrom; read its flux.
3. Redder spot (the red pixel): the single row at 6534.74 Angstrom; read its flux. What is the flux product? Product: 708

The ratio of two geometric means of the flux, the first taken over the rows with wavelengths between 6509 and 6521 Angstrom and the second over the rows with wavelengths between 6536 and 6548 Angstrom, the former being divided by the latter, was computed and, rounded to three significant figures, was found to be 0.936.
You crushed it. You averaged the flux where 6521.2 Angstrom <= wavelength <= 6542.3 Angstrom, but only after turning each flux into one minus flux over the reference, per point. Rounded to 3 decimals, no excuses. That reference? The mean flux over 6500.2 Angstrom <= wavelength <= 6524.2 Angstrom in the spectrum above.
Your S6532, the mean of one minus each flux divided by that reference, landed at -0.071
